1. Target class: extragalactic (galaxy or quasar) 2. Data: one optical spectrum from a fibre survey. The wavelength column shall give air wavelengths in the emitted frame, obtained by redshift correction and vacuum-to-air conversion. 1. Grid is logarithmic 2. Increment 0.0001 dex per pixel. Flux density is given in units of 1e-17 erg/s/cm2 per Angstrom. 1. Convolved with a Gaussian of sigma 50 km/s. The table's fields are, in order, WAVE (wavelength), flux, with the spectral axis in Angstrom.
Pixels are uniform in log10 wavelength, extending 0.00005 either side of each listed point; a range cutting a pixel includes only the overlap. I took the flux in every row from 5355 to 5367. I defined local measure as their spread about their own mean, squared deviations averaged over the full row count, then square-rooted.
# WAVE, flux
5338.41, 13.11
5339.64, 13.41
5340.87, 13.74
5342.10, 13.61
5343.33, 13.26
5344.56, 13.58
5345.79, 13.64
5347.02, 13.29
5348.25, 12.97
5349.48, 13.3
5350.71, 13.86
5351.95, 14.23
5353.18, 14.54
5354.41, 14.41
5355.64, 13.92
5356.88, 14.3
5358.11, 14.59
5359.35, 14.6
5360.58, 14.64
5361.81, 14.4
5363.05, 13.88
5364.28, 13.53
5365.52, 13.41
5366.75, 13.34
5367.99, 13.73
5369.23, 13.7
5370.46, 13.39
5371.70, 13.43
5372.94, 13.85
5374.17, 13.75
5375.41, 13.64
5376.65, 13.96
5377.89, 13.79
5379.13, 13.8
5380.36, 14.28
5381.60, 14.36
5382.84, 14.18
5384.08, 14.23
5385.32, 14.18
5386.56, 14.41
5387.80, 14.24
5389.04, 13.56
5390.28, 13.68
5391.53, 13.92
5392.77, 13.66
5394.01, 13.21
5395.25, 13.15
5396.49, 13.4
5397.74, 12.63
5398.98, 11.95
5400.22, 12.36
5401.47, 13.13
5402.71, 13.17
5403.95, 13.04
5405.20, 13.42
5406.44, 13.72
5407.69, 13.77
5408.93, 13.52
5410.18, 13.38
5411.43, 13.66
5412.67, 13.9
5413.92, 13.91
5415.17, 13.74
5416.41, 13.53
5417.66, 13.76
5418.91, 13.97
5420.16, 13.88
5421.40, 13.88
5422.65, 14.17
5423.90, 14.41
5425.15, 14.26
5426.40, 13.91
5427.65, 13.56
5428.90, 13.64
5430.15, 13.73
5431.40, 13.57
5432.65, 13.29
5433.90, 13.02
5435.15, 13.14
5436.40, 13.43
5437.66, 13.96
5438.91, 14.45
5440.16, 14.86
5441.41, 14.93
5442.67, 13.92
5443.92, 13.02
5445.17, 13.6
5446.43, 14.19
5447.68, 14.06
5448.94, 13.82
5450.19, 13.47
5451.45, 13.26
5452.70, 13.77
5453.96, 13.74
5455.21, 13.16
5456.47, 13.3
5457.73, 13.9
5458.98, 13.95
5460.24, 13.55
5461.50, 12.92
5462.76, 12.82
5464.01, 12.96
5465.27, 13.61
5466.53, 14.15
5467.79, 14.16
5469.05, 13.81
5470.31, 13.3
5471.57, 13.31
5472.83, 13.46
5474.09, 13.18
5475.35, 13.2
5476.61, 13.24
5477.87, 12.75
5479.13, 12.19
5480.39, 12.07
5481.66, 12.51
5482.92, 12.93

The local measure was 0.49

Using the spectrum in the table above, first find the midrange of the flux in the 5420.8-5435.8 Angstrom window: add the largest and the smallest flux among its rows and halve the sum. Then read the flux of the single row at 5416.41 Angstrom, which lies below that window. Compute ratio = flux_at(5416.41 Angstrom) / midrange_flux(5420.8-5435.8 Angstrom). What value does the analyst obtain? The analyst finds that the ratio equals 0.99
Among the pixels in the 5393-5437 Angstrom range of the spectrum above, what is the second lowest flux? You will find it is 12.36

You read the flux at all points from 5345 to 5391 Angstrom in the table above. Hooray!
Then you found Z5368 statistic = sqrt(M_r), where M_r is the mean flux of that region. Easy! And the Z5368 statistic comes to 3.73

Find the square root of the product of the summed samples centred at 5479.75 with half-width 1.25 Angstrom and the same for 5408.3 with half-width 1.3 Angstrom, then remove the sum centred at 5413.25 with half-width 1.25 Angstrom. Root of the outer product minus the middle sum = -2.1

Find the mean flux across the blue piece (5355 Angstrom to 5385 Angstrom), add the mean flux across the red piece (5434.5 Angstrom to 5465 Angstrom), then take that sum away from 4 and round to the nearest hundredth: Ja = -23.62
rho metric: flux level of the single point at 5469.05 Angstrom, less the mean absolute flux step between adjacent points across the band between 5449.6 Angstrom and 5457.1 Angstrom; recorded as 13.5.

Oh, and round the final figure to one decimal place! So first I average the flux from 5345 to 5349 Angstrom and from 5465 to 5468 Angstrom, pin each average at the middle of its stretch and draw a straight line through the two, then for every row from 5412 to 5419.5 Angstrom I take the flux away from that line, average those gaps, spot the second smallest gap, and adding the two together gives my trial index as -0.3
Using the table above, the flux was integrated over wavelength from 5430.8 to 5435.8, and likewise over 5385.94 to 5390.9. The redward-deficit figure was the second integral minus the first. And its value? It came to 3.0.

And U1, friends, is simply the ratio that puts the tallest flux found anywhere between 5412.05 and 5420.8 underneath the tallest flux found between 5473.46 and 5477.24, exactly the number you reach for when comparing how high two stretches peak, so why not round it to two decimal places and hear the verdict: 0.95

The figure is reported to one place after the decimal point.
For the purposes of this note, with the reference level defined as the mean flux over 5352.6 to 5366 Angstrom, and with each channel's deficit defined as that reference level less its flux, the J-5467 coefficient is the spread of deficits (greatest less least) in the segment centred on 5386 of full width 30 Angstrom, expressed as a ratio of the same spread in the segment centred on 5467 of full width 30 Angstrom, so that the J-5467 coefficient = 1.2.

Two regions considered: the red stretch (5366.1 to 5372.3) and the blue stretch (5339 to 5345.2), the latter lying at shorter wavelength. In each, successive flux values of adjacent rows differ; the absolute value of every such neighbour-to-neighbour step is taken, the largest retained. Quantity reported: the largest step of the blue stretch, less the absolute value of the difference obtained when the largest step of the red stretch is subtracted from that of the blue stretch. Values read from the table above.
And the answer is 0.31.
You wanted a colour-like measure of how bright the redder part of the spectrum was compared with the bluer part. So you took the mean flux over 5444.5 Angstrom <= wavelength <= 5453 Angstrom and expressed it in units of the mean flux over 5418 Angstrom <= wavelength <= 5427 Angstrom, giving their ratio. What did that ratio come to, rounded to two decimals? 0.98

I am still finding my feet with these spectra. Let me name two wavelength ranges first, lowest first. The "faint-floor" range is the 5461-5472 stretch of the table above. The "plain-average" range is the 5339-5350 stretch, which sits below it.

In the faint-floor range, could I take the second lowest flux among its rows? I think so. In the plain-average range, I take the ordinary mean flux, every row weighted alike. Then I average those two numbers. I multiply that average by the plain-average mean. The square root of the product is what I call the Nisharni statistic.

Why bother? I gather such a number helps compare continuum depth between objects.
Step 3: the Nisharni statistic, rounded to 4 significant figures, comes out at 13.30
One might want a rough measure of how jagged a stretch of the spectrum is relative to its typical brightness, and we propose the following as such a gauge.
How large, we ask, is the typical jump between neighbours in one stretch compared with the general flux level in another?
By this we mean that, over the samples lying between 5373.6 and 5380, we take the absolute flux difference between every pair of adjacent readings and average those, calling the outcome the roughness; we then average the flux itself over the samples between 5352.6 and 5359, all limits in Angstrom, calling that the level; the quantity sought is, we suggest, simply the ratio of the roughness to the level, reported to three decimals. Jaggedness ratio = 0.011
